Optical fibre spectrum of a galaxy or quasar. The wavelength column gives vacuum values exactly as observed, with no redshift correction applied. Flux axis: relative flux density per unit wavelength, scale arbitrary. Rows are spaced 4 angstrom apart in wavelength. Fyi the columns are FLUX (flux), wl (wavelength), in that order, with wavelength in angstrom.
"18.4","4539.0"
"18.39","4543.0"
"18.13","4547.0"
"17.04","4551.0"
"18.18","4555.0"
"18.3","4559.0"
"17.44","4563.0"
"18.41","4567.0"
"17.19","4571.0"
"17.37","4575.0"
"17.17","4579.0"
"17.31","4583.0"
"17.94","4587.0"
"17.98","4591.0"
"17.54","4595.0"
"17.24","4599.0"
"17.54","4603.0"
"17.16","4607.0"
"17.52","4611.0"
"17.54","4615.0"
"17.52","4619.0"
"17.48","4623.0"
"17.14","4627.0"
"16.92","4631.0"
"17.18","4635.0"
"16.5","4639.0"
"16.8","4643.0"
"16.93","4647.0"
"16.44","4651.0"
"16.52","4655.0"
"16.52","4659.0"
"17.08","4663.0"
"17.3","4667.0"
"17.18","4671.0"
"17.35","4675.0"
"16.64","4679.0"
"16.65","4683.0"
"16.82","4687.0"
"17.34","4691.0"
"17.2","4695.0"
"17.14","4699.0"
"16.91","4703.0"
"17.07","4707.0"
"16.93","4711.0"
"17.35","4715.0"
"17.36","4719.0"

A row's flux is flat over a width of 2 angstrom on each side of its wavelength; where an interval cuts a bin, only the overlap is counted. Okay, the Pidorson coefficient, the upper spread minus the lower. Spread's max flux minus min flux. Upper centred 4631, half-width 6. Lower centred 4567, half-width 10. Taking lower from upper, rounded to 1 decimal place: -1.0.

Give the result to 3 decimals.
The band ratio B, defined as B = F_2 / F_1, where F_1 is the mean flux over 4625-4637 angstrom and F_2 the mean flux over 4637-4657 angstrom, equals 0.974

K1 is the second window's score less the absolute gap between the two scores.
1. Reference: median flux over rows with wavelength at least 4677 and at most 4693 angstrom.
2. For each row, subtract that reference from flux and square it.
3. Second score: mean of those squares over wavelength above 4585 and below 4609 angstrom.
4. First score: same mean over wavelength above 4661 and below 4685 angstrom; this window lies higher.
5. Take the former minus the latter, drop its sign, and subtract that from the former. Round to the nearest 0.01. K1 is 0.17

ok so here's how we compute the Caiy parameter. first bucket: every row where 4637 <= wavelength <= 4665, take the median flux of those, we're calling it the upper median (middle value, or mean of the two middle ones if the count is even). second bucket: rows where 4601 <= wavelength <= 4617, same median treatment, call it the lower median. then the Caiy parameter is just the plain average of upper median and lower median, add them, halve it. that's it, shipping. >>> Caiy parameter 17.0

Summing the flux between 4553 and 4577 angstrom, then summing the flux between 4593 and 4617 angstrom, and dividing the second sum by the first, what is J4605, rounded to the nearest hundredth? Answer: 0.98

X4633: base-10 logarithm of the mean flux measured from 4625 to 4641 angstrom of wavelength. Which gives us 1.229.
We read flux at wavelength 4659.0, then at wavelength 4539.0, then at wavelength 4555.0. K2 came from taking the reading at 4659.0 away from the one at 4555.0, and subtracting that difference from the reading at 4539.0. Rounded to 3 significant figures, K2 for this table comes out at 16.7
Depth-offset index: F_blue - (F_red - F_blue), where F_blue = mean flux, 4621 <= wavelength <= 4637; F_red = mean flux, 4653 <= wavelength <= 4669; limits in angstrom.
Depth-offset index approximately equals 17.5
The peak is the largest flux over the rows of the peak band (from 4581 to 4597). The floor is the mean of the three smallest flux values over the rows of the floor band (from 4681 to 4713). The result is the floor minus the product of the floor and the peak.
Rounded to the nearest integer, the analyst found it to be -285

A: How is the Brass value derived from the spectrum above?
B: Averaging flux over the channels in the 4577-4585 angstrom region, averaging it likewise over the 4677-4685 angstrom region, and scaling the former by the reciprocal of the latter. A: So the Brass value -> 1.04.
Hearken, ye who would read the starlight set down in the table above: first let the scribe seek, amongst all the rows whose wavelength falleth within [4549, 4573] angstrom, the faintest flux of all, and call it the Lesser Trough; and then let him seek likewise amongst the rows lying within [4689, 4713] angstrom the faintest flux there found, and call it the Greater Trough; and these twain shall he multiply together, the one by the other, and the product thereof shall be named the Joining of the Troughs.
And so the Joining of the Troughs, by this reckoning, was 288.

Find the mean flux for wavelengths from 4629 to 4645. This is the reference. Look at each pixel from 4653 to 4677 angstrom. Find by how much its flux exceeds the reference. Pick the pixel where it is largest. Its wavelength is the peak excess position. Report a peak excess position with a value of 4675.0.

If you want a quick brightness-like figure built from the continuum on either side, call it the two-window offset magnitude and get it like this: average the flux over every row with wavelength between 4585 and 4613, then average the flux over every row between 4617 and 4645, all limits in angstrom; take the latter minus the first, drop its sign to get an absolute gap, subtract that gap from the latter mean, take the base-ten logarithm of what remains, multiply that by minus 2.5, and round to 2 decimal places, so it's -3.05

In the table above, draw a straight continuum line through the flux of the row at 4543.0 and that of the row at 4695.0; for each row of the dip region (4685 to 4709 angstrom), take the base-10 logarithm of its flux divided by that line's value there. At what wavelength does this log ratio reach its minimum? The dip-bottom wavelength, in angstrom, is 4687.0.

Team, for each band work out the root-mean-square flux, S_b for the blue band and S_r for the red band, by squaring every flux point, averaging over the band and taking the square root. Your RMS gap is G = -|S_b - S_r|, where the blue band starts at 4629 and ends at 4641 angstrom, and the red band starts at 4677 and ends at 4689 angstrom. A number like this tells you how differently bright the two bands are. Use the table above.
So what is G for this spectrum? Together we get -0.2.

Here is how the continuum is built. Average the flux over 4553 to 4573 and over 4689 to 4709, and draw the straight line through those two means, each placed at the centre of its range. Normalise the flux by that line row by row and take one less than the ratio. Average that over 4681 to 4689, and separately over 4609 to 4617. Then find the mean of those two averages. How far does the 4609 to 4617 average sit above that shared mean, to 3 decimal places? 0.011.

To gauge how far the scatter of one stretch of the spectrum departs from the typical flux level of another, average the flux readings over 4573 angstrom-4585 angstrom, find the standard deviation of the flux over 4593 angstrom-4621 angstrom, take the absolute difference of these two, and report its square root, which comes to 4.14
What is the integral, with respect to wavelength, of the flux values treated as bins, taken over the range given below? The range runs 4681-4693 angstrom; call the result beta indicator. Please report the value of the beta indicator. 203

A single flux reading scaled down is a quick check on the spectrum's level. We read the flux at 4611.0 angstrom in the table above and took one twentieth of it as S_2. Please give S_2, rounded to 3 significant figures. 0.876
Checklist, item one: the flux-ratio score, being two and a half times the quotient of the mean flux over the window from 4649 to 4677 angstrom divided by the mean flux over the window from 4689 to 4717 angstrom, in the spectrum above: 2.47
